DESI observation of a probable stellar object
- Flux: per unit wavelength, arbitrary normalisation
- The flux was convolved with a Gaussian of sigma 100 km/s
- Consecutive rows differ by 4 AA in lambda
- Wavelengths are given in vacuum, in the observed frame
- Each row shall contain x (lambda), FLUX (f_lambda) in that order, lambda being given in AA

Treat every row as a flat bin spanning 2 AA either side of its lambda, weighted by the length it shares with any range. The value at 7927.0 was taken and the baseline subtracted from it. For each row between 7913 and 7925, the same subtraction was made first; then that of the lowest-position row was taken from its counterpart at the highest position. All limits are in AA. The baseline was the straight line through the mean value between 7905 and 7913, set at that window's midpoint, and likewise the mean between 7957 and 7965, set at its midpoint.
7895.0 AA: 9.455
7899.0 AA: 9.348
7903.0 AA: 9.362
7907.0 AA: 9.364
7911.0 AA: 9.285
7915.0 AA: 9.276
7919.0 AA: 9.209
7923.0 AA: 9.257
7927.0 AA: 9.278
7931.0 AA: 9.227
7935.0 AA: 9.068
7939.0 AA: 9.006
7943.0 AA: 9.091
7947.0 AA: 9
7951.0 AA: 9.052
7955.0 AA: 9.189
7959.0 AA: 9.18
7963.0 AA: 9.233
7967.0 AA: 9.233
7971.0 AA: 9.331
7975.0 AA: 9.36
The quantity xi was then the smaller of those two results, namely -0.01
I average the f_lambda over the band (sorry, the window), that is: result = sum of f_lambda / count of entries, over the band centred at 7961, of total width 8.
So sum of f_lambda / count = 9.21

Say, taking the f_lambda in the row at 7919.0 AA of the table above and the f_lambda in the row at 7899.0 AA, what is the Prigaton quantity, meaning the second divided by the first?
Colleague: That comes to 1.02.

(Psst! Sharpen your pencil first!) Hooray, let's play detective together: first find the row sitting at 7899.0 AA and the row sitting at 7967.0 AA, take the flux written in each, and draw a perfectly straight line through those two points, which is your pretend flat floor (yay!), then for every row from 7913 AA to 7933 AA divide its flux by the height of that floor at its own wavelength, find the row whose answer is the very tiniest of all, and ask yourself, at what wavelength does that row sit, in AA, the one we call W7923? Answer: 7919.0 AA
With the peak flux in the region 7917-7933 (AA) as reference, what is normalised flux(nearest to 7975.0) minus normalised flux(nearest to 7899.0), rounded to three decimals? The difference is 0.001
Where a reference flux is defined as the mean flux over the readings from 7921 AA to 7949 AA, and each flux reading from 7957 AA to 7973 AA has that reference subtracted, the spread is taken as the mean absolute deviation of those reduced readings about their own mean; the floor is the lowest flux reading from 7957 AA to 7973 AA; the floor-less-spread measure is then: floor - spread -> 9.14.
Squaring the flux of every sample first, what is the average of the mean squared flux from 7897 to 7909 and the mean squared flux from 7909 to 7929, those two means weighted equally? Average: 86.7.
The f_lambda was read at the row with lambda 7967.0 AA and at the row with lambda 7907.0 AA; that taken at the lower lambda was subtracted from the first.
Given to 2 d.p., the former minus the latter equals -0.13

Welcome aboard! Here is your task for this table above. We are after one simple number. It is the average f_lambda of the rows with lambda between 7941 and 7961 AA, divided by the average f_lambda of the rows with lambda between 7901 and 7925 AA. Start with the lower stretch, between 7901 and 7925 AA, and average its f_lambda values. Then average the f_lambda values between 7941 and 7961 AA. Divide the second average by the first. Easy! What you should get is 0.98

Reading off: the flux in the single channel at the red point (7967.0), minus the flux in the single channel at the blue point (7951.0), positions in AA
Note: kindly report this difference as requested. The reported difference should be 0.18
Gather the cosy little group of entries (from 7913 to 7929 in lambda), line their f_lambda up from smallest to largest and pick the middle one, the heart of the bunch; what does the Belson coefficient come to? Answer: 9.27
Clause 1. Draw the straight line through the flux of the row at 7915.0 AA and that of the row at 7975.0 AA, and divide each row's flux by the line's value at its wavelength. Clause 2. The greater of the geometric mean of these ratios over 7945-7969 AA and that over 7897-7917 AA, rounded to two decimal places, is 1.01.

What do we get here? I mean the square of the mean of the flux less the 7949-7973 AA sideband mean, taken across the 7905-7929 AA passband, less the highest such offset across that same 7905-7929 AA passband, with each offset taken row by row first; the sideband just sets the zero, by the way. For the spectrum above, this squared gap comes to 0.0074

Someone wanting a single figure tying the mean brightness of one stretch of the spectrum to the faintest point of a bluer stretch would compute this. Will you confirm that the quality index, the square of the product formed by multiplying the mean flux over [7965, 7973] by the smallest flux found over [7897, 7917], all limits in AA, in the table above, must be 7413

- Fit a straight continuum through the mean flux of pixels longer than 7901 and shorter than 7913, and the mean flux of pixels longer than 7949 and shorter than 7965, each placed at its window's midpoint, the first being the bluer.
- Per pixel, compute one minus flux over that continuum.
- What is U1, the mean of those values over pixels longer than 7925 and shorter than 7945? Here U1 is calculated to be 0.011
